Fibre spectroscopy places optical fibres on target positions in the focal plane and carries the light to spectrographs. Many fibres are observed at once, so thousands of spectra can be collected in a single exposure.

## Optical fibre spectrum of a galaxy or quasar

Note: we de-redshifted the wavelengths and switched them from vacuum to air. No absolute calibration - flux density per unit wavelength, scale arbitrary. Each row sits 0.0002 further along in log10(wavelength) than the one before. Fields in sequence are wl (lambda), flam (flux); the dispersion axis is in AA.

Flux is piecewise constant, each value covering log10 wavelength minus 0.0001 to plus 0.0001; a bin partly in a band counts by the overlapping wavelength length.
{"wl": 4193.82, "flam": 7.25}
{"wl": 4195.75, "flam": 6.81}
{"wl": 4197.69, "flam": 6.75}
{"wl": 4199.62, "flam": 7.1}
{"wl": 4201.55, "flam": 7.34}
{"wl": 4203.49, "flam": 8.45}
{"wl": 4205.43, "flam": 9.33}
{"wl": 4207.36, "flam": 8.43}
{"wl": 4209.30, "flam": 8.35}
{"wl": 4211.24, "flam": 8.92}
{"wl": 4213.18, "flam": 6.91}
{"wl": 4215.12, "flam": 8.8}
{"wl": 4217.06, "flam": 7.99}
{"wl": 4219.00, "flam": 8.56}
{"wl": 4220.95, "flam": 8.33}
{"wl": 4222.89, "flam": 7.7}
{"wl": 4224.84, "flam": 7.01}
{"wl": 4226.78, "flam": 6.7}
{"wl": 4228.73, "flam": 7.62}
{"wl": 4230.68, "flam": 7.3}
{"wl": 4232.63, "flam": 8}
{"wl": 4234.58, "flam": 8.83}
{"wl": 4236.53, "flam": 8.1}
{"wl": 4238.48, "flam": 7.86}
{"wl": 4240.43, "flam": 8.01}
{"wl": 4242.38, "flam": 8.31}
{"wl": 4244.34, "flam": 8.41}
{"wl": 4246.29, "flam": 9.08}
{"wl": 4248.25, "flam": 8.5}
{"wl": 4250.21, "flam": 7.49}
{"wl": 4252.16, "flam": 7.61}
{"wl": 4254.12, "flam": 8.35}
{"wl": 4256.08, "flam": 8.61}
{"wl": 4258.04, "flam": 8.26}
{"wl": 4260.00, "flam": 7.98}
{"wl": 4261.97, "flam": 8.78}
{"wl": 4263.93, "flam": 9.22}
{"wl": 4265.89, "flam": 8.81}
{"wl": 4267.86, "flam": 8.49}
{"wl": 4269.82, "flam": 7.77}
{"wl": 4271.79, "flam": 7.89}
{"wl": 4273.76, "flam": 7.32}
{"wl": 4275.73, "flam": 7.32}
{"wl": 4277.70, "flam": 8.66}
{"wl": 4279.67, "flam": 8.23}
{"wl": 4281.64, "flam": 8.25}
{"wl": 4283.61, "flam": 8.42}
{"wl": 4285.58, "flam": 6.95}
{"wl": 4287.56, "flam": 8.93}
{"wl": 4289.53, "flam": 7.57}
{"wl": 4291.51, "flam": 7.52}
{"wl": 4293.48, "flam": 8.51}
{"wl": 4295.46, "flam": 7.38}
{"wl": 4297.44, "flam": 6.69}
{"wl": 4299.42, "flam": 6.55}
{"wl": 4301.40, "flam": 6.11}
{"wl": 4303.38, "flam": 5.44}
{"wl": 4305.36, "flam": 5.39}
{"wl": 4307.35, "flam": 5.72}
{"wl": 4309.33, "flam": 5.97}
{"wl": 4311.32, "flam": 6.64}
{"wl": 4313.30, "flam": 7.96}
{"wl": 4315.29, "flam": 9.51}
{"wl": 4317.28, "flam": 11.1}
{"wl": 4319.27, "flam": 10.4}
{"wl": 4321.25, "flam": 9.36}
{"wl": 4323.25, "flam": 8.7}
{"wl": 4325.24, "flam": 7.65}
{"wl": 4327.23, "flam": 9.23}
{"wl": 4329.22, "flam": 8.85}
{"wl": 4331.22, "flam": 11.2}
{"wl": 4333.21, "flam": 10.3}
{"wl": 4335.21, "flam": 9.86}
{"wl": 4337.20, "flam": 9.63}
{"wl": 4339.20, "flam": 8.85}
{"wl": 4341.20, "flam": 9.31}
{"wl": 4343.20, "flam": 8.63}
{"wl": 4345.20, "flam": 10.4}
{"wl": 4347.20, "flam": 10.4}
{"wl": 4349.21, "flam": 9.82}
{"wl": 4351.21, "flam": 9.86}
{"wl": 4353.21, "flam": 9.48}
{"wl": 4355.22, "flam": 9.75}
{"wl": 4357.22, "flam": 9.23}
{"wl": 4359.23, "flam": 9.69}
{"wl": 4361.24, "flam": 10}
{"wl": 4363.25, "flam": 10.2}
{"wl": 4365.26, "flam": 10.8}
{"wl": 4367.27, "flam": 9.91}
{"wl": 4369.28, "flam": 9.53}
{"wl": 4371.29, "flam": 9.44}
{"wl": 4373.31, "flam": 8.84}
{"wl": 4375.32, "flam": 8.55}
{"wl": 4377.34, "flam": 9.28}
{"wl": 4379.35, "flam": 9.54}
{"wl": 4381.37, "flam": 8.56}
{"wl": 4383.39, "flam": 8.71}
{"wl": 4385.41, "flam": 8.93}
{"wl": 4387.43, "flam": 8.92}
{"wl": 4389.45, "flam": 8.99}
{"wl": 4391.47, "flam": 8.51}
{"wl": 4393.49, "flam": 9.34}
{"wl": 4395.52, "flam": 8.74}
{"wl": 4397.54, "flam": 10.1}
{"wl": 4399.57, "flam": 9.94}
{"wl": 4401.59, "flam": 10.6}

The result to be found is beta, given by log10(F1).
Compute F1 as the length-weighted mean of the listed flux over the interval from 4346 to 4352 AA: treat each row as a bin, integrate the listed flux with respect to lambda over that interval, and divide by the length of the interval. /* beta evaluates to 1.00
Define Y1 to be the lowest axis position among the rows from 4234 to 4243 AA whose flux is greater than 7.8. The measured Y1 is 4234.58 AA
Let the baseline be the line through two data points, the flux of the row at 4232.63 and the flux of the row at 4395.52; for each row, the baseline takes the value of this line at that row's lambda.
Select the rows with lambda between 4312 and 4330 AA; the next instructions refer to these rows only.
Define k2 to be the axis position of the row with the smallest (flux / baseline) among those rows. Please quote 4325.24 AA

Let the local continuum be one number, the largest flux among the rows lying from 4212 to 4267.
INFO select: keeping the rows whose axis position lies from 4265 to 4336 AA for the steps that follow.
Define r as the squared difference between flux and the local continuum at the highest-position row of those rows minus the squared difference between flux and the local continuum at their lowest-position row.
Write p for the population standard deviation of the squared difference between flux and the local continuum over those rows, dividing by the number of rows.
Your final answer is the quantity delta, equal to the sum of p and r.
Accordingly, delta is 4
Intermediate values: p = 4.1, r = 0.2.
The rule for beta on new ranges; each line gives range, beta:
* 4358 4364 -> 1.00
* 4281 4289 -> 0.91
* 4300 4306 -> 0.76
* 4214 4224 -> 0.92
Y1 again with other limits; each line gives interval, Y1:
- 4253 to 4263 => 4254.12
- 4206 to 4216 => 4207.36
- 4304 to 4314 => 4313.30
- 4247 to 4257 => 4248.25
